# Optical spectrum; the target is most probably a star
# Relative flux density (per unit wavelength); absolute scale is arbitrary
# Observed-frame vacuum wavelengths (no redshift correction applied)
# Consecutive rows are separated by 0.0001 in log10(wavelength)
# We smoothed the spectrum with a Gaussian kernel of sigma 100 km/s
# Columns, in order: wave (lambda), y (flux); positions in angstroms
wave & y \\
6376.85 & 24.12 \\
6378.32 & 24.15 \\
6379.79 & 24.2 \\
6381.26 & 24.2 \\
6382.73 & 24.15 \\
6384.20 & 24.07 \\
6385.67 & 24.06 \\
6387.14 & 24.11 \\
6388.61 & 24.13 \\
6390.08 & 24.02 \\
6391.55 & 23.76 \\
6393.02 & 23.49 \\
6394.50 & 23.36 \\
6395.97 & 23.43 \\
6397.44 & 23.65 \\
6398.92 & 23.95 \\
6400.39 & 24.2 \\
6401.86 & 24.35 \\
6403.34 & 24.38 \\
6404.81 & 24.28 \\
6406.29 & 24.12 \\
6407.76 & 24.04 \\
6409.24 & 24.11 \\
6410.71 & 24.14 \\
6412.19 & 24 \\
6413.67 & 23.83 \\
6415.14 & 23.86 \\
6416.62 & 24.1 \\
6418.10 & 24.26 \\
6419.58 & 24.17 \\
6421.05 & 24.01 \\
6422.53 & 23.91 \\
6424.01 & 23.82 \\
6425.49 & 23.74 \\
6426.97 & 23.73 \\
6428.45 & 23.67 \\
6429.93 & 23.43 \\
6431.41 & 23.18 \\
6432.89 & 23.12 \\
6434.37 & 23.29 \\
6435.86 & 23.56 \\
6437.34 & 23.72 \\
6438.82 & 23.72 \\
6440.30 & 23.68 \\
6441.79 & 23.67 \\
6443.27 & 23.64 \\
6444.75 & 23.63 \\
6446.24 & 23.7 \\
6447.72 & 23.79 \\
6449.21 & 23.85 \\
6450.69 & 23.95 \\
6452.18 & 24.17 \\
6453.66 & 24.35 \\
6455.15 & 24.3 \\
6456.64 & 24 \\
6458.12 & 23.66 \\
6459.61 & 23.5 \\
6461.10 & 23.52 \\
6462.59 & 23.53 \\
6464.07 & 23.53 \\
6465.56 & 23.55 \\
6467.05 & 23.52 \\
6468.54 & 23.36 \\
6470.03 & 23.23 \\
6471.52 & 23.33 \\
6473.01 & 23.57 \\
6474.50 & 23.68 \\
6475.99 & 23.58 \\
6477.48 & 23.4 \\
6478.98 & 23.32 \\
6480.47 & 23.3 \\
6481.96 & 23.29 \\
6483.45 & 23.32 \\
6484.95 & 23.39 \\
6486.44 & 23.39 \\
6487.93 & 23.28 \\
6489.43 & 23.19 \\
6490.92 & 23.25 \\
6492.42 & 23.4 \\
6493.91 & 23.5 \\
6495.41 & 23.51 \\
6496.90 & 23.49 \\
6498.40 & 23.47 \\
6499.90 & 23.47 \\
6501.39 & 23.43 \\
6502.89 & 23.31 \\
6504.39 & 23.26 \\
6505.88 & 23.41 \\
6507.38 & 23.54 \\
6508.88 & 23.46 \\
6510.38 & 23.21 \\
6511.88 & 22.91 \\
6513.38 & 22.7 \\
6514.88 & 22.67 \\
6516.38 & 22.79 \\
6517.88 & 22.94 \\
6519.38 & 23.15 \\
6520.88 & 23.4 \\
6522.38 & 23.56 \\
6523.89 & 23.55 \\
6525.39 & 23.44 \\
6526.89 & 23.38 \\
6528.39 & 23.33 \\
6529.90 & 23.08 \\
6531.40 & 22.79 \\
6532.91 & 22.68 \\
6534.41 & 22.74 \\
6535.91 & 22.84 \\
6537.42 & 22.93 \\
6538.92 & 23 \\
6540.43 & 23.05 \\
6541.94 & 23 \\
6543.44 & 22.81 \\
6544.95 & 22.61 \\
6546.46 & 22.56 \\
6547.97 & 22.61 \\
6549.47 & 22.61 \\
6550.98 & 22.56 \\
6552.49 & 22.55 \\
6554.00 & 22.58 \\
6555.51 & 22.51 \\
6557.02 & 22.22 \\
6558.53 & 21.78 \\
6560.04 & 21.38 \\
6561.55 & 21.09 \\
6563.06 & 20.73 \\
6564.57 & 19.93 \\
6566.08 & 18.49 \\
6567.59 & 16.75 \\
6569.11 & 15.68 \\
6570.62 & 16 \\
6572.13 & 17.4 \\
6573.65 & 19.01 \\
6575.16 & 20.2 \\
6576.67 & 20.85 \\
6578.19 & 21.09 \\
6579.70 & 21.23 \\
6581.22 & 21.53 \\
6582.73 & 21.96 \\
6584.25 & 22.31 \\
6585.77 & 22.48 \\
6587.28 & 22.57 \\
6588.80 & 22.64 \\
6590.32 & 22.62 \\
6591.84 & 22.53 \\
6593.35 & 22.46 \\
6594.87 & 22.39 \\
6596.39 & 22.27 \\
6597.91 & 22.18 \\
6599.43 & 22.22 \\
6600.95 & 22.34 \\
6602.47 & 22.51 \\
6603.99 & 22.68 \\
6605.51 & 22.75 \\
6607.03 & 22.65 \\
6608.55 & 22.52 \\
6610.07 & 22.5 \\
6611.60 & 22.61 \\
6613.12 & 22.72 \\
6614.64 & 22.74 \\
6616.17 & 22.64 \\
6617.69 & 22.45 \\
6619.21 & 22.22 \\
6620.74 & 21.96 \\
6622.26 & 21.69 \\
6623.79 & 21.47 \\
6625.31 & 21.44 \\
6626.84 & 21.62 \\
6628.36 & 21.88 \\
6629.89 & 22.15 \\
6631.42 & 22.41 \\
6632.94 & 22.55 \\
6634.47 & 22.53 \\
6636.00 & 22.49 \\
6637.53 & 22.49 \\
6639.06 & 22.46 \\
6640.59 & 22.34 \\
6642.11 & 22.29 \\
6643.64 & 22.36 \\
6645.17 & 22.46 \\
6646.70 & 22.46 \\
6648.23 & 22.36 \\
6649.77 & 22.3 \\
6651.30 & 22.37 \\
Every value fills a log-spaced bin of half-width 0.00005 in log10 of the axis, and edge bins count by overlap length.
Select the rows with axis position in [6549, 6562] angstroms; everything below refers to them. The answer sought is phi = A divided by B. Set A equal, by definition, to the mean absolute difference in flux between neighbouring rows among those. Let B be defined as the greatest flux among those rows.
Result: 0.0087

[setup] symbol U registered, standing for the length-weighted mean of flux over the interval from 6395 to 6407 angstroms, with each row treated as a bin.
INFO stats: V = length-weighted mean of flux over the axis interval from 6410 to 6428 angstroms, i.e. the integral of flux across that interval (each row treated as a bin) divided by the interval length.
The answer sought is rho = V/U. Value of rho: 1.00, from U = 24.0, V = 24.0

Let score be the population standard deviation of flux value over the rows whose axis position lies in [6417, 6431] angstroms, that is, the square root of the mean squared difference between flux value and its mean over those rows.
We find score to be 0.24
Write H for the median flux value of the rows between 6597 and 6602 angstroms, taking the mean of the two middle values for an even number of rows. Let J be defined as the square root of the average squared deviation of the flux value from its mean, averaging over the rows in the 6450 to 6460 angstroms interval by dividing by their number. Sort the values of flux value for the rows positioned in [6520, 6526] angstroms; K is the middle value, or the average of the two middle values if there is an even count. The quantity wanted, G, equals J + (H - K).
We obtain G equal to -1.0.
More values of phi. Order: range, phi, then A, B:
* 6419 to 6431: 0.0044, 0.11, 24.17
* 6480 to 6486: 0.0016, 0.04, 23.39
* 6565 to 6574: 0.0646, 1.23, 19.01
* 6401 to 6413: 0.0036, 0.09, 24.38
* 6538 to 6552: 0.0035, 0.08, 23.05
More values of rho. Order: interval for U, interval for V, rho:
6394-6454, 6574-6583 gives 0.88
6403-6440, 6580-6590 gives 0.93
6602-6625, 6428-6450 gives 1.05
